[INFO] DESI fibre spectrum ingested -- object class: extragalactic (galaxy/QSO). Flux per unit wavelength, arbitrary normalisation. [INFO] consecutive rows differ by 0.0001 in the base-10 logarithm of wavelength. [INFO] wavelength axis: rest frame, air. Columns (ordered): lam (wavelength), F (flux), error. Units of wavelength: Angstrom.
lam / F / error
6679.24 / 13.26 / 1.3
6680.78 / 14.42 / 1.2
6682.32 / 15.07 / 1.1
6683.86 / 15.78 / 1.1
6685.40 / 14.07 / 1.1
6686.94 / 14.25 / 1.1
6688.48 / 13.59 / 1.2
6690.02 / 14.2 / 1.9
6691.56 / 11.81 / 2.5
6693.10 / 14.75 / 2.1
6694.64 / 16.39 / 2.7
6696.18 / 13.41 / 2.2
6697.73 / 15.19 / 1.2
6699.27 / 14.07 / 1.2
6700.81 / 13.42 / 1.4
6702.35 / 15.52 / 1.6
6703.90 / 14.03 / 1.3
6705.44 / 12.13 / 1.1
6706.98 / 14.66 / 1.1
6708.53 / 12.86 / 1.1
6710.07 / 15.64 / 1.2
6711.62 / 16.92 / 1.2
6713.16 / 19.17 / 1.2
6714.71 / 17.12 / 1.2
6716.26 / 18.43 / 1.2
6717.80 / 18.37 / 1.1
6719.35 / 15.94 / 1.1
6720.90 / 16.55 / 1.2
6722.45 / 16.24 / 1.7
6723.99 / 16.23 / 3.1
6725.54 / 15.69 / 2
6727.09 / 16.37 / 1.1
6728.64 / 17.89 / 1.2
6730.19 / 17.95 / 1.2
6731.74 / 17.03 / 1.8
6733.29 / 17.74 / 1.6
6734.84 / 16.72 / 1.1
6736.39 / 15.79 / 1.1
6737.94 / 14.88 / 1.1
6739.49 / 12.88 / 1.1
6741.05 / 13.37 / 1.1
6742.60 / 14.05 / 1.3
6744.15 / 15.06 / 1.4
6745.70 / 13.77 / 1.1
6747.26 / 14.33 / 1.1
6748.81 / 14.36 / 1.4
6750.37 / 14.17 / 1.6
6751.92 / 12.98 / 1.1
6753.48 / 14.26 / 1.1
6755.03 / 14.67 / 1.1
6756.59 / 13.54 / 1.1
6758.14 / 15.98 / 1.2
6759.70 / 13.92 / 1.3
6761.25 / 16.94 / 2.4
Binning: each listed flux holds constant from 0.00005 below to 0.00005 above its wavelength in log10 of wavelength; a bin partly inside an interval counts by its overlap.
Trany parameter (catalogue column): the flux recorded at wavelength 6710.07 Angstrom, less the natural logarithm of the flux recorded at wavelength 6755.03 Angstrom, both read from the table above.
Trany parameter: 13.0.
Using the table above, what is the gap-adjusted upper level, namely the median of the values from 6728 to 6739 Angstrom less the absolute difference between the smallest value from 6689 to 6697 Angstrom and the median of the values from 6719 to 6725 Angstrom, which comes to 12.6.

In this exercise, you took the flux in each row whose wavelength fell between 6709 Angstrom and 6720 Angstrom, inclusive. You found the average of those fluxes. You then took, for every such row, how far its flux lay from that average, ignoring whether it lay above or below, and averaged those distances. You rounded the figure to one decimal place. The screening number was 1.1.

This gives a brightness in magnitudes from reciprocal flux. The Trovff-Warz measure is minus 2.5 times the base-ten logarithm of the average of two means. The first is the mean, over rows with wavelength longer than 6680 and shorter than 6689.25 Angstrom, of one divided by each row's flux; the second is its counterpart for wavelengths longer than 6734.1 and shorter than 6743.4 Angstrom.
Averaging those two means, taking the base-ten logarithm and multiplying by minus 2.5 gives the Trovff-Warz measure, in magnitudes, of 2.90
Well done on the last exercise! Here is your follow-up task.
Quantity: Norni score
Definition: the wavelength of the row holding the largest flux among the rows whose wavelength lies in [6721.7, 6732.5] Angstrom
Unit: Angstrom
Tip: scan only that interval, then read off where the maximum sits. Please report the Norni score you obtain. 6730.19 Angstrom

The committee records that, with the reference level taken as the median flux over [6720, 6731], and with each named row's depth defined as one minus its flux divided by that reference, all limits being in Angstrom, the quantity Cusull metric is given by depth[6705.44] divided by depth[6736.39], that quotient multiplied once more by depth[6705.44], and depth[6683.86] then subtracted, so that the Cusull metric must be 1.9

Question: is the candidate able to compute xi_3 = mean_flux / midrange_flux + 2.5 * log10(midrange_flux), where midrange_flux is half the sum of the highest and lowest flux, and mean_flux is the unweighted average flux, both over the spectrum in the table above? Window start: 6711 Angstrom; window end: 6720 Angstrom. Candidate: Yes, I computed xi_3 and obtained 4.12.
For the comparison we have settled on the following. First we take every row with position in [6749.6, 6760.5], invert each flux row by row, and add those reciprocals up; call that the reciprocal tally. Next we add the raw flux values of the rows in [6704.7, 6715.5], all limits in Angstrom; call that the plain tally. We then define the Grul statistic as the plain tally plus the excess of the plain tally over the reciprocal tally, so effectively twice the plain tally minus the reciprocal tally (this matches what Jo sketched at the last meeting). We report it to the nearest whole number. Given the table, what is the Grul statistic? 217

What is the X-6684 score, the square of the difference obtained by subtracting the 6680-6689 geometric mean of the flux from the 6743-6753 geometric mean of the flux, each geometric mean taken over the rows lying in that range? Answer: 0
